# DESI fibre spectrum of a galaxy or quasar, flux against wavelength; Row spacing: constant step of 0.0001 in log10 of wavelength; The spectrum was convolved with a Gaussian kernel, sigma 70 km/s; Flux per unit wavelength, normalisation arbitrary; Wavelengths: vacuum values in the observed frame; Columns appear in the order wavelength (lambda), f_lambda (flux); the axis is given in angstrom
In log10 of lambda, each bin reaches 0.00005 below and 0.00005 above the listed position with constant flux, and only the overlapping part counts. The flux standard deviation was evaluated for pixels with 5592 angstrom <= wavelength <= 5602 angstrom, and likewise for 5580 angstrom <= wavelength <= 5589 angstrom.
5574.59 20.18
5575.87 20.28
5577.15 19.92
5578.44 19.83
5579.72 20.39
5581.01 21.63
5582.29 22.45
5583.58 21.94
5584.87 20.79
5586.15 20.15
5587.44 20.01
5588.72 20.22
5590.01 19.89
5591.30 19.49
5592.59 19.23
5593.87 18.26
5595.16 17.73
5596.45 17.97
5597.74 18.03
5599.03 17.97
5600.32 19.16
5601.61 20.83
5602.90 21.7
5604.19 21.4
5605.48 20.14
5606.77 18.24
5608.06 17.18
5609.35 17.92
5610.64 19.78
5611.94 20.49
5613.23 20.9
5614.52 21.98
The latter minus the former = -0.1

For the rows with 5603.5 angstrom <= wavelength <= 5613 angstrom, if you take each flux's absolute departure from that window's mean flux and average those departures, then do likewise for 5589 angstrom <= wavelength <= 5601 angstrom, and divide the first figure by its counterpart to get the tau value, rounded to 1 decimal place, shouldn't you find 1.8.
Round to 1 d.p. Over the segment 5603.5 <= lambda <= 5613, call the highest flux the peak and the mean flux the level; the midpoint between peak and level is 20.4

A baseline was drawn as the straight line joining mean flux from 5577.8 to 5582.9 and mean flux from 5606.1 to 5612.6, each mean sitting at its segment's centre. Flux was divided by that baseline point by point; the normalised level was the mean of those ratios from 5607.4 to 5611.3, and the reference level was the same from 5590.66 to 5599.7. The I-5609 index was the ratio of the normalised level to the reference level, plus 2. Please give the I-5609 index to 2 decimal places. 3.06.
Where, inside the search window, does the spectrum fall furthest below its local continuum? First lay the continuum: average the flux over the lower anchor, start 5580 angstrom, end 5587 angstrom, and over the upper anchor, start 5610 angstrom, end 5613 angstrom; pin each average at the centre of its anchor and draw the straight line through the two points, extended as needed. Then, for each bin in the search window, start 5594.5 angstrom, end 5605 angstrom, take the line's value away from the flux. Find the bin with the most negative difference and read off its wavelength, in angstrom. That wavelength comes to 5595.16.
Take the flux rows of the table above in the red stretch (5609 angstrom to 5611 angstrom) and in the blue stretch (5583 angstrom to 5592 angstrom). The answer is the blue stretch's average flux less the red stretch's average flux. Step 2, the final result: 1.5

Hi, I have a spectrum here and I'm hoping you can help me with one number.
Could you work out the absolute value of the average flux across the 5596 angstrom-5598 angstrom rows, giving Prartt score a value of 18.0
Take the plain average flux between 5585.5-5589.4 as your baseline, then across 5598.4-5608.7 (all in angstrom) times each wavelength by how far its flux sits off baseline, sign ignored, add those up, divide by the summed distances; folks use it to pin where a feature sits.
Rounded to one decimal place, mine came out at 5604.0 angstrom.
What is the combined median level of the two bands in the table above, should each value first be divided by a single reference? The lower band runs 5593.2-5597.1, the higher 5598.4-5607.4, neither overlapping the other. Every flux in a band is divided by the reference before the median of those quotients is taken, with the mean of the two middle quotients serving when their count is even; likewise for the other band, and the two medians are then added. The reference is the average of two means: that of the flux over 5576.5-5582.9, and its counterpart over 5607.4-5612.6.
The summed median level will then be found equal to 1.92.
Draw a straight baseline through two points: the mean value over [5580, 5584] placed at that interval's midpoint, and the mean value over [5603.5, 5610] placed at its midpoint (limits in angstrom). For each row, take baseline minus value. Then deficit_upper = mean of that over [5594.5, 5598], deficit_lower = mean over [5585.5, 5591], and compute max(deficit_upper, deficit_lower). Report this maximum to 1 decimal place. 2.3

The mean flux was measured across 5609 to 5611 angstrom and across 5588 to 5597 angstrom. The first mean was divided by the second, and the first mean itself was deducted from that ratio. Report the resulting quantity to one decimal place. -17.9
